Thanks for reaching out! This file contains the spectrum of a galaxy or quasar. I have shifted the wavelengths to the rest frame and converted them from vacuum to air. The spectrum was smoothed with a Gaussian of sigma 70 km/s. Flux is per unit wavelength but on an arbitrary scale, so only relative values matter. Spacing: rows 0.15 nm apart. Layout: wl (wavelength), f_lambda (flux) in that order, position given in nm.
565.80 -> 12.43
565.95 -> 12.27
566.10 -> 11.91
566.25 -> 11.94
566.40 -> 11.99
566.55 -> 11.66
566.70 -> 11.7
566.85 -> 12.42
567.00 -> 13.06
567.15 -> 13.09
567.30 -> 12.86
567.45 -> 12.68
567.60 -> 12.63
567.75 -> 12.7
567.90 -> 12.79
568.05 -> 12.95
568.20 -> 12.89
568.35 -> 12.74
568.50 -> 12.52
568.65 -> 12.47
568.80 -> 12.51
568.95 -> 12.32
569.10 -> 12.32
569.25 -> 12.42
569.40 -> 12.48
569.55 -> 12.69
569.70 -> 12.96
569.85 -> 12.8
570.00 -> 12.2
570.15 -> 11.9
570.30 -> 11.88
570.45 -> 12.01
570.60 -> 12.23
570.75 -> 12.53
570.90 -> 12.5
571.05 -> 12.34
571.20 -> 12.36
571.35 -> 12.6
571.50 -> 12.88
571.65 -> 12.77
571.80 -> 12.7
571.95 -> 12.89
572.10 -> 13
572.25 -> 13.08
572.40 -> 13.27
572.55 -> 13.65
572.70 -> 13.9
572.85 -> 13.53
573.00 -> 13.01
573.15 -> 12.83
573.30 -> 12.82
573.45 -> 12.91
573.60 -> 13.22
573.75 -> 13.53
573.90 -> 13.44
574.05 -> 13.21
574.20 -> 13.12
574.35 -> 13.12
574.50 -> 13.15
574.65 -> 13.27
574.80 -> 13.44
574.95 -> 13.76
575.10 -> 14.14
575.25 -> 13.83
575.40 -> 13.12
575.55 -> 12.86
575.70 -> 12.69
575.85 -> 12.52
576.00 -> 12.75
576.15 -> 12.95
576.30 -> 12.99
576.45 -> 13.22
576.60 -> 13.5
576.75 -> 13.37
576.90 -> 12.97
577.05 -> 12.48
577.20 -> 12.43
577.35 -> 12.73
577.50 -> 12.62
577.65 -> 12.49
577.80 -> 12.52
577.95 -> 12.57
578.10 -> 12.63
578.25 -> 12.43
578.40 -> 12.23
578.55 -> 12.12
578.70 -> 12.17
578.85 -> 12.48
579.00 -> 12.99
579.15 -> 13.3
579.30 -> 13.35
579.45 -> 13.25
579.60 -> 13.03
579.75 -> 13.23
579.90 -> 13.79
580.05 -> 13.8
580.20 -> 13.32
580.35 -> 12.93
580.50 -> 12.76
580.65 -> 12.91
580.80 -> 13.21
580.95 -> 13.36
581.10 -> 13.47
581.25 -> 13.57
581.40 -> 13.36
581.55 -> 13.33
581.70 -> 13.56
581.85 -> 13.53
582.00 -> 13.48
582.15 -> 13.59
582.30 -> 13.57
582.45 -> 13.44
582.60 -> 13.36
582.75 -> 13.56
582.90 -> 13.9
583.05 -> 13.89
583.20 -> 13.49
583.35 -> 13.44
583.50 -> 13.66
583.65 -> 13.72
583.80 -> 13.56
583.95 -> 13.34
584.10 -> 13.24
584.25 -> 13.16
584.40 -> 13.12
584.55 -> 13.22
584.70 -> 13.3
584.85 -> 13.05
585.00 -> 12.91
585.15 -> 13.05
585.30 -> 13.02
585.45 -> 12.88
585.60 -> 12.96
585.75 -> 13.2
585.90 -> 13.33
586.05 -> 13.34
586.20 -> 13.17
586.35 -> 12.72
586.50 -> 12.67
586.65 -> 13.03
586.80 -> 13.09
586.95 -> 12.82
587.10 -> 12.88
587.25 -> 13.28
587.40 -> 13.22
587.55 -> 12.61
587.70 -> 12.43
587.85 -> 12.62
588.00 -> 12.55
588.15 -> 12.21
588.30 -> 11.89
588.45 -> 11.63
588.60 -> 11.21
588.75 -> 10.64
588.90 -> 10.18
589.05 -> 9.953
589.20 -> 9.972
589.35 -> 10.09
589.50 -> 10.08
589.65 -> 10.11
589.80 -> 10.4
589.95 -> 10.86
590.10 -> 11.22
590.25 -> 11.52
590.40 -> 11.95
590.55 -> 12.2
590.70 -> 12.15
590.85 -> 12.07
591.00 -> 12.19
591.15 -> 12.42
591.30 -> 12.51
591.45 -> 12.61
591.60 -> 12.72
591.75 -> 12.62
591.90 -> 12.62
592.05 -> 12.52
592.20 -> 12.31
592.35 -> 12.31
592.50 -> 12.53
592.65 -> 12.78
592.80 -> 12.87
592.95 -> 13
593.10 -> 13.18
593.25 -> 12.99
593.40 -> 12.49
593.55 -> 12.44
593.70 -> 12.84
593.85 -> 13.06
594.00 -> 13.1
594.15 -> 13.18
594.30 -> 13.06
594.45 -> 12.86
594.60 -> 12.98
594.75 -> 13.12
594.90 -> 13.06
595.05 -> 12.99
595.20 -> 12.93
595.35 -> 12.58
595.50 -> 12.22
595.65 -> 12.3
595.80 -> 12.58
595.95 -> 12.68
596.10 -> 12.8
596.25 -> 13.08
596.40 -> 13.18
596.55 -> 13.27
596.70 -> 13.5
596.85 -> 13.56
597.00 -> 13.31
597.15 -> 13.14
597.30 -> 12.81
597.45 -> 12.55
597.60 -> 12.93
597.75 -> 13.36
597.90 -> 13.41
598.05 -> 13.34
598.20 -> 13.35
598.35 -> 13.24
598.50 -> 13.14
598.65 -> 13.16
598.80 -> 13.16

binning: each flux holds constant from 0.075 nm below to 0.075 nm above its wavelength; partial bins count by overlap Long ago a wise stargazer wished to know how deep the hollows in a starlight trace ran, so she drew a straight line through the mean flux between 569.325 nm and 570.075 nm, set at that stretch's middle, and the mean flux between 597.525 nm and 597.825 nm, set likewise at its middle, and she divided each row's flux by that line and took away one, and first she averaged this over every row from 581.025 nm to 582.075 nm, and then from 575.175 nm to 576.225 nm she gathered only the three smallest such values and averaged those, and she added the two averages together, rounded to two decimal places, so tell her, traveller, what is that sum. 0.04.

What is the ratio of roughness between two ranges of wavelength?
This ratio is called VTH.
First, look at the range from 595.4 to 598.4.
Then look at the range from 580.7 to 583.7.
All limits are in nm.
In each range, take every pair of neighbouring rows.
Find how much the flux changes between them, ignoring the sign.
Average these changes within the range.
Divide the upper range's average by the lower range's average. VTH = 1.34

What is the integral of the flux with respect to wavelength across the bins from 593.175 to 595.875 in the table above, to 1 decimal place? 34.6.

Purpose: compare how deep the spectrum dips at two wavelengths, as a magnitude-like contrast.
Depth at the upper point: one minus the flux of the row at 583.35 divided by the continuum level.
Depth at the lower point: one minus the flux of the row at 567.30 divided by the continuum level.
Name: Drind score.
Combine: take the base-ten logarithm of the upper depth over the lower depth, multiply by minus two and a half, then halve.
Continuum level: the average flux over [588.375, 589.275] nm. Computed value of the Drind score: -0.12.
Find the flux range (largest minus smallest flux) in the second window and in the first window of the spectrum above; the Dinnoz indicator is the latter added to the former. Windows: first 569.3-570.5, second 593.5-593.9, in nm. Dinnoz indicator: 1.70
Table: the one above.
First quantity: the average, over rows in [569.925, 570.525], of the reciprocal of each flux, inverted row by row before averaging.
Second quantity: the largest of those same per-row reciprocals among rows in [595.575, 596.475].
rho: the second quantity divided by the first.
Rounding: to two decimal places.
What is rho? 0.98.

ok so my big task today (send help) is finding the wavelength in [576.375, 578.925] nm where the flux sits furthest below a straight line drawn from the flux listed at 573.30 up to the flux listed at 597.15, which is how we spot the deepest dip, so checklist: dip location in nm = 578.55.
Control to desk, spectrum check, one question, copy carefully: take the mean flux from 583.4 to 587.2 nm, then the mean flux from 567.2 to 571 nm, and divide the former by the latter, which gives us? 1.05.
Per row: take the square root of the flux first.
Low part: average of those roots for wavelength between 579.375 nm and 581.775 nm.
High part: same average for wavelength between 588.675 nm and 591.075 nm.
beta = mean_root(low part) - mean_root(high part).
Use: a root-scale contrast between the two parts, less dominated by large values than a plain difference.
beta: 0.34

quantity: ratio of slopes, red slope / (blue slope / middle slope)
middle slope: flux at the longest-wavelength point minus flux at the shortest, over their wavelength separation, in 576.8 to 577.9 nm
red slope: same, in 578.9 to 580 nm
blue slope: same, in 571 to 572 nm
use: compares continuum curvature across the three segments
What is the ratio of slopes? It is -0.73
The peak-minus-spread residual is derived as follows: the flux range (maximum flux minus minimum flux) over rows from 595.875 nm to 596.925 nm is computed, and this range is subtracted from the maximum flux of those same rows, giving 12.7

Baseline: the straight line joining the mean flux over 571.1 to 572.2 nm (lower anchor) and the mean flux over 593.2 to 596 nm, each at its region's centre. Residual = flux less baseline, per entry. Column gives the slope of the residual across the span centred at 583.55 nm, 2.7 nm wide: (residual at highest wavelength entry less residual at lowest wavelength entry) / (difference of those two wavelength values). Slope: -0.21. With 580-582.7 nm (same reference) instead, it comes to -0.18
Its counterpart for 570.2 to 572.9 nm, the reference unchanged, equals 0.64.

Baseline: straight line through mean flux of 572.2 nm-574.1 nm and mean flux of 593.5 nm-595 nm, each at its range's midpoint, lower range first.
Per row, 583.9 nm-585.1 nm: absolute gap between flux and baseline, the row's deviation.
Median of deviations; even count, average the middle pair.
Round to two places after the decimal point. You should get 0.12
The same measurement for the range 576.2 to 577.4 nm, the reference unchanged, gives 0.26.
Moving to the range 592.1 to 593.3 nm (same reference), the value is 0.20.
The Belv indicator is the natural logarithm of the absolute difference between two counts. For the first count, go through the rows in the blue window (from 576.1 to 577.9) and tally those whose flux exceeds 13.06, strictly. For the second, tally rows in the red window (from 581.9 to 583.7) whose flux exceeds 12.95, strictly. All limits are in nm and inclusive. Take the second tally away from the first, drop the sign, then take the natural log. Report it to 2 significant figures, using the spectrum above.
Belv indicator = 2.2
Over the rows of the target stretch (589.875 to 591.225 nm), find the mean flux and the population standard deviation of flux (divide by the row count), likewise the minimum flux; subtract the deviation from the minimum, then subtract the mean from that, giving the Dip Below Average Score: -1.5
